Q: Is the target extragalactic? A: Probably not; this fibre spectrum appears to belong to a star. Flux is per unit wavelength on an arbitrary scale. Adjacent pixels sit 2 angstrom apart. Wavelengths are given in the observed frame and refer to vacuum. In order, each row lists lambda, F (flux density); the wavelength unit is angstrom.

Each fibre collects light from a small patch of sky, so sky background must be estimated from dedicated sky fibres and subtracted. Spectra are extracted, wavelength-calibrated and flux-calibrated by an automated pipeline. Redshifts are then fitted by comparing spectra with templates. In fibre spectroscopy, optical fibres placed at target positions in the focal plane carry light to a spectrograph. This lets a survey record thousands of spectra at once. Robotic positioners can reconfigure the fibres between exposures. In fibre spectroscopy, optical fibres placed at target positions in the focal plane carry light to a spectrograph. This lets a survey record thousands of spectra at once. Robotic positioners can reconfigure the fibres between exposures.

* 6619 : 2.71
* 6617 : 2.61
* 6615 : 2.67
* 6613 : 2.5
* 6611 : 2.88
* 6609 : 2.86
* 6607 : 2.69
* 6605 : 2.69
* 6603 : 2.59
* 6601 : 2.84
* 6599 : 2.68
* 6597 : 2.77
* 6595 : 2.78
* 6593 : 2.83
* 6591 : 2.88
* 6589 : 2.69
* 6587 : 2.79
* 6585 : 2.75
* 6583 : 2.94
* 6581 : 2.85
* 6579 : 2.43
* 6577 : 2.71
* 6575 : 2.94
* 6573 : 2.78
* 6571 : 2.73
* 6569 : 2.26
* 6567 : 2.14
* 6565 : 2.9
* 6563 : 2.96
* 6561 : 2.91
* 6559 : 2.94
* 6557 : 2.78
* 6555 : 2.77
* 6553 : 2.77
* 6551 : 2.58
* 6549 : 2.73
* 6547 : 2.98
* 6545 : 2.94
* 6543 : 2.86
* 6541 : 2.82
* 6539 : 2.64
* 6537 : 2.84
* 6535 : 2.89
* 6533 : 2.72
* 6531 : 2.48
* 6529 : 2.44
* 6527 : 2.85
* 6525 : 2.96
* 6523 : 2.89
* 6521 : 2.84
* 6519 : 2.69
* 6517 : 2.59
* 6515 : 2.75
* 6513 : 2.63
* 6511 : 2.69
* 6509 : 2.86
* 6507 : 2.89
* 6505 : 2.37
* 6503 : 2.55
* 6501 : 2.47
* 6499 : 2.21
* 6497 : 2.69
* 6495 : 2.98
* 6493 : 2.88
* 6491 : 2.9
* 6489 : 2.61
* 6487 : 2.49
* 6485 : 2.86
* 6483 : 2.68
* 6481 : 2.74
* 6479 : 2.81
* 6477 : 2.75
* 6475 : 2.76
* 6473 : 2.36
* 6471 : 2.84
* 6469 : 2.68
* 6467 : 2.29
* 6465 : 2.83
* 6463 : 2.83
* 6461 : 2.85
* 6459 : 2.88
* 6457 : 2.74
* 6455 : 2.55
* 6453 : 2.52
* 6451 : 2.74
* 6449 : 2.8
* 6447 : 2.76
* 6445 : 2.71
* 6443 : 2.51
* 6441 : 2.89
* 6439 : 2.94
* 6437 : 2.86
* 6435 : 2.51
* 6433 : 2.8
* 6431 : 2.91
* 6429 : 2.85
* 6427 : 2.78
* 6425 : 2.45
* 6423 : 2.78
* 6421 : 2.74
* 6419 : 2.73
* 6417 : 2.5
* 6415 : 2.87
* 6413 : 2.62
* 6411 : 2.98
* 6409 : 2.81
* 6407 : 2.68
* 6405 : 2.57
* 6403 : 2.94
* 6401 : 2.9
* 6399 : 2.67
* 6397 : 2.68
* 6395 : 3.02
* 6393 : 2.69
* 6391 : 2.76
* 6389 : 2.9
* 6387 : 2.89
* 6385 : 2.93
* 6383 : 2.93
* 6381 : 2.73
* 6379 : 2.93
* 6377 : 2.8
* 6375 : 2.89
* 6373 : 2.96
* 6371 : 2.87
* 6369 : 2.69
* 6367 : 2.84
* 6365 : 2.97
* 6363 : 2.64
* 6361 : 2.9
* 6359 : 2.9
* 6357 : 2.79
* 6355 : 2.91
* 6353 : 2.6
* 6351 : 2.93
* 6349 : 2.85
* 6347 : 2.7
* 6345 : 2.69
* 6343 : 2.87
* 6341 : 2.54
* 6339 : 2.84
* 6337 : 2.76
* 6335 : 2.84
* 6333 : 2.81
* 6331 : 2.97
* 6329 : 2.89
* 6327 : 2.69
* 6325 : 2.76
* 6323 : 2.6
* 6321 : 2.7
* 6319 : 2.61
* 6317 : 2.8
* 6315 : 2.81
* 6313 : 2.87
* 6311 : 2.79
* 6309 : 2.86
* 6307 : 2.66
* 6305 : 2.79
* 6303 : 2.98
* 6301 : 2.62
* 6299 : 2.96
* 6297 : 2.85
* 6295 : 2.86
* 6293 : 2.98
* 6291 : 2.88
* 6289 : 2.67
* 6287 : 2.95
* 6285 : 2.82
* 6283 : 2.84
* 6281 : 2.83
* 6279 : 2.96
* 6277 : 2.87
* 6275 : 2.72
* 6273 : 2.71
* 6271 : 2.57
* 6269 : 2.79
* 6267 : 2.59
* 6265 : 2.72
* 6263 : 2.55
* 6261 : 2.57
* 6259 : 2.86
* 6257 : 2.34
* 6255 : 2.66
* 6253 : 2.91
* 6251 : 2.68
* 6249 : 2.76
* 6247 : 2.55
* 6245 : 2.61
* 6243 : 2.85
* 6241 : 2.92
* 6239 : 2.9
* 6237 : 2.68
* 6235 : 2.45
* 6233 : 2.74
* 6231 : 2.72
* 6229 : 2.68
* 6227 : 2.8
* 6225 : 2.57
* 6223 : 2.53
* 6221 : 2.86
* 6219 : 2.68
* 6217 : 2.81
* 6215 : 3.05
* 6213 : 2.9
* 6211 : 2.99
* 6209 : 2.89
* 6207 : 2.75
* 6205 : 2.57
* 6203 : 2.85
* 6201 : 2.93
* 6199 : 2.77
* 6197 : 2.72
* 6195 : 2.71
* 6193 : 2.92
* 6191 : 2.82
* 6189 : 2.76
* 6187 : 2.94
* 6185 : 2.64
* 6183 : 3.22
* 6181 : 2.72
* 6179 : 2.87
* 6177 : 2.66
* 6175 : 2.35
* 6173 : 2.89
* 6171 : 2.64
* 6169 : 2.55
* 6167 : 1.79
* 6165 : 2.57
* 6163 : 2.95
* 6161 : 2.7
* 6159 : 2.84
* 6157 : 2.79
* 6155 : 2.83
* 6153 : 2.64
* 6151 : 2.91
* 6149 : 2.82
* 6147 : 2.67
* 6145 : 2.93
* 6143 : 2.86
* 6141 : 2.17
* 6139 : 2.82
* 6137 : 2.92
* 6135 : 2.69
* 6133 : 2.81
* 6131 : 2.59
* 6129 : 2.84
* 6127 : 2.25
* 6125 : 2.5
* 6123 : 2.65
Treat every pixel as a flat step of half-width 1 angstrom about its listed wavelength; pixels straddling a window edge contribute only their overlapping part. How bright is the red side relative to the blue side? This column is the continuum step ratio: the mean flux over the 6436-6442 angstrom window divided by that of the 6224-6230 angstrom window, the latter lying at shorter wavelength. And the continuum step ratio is 1.08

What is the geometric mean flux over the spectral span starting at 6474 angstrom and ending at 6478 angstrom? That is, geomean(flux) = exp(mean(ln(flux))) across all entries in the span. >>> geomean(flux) 2.75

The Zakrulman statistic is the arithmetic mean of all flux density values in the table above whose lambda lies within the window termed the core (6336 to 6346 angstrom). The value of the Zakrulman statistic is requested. 2.74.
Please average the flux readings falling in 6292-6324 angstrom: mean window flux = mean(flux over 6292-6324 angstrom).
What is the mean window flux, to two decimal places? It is 2.80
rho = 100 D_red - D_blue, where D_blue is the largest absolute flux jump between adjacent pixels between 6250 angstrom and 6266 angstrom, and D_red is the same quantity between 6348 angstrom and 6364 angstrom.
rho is 32.5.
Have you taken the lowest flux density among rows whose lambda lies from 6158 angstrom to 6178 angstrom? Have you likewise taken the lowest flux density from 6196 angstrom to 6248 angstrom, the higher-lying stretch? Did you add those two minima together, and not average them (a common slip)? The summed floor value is 4.2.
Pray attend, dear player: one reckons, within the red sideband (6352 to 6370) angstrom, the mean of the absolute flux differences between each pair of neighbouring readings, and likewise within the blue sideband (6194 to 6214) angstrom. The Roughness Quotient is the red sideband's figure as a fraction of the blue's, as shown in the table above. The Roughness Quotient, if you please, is 1.5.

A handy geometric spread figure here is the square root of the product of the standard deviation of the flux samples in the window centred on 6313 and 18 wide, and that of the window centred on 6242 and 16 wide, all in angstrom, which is 0.12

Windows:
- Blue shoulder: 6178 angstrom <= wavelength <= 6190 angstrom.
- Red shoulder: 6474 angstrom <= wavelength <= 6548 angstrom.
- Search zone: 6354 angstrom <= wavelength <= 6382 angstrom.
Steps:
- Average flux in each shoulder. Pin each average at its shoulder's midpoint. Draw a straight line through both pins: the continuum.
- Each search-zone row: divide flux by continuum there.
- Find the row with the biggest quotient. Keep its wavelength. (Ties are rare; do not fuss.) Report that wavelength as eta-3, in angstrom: 6365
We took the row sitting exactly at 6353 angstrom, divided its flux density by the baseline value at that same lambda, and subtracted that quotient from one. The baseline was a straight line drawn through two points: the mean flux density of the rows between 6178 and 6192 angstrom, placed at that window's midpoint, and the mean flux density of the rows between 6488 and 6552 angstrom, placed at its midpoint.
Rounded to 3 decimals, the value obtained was 0.068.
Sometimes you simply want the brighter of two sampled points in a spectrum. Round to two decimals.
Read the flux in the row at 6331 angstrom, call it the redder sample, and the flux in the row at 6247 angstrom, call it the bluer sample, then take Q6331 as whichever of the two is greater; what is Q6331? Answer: 2.97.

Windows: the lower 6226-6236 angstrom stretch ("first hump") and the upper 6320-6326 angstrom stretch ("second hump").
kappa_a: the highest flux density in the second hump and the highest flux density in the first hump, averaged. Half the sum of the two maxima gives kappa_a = 2.78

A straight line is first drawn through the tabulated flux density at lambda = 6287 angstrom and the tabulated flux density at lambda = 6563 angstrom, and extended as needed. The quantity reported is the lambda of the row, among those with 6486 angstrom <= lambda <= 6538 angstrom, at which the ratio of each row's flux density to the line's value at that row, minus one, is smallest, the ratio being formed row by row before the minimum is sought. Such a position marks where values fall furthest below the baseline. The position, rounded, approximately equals 6499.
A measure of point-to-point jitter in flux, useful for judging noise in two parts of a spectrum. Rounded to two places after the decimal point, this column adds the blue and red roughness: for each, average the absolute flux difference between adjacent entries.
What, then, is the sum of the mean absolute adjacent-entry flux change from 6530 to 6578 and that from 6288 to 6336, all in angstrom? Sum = 0.29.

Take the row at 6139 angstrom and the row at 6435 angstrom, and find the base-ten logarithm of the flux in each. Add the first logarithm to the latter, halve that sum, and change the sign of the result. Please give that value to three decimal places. -0.425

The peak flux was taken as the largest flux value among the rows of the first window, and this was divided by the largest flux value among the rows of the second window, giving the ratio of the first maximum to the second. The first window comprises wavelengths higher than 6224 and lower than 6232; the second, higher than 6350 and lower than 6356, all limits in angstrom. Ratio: 0.96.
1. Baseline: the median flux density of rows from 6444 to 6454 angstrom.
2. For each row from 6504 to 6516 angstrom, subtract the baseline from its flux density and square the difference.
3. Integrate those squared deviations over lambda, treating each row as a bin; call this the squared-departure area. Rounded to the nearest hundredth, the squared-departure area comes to 0.38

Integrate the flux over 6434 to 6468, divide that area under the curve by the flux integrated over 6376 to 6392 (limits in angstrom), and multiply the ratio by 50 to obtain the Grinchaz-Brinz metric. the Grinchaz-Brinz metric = 101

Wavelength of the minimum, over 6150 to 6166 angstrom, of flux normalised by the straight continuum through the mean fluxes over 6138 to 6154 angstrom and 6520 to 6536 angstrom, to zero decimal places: 6165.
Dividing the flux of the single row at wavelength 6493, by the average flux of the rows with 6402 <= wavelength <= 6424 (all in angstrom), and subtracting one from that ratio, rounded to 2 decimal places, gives 0.05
